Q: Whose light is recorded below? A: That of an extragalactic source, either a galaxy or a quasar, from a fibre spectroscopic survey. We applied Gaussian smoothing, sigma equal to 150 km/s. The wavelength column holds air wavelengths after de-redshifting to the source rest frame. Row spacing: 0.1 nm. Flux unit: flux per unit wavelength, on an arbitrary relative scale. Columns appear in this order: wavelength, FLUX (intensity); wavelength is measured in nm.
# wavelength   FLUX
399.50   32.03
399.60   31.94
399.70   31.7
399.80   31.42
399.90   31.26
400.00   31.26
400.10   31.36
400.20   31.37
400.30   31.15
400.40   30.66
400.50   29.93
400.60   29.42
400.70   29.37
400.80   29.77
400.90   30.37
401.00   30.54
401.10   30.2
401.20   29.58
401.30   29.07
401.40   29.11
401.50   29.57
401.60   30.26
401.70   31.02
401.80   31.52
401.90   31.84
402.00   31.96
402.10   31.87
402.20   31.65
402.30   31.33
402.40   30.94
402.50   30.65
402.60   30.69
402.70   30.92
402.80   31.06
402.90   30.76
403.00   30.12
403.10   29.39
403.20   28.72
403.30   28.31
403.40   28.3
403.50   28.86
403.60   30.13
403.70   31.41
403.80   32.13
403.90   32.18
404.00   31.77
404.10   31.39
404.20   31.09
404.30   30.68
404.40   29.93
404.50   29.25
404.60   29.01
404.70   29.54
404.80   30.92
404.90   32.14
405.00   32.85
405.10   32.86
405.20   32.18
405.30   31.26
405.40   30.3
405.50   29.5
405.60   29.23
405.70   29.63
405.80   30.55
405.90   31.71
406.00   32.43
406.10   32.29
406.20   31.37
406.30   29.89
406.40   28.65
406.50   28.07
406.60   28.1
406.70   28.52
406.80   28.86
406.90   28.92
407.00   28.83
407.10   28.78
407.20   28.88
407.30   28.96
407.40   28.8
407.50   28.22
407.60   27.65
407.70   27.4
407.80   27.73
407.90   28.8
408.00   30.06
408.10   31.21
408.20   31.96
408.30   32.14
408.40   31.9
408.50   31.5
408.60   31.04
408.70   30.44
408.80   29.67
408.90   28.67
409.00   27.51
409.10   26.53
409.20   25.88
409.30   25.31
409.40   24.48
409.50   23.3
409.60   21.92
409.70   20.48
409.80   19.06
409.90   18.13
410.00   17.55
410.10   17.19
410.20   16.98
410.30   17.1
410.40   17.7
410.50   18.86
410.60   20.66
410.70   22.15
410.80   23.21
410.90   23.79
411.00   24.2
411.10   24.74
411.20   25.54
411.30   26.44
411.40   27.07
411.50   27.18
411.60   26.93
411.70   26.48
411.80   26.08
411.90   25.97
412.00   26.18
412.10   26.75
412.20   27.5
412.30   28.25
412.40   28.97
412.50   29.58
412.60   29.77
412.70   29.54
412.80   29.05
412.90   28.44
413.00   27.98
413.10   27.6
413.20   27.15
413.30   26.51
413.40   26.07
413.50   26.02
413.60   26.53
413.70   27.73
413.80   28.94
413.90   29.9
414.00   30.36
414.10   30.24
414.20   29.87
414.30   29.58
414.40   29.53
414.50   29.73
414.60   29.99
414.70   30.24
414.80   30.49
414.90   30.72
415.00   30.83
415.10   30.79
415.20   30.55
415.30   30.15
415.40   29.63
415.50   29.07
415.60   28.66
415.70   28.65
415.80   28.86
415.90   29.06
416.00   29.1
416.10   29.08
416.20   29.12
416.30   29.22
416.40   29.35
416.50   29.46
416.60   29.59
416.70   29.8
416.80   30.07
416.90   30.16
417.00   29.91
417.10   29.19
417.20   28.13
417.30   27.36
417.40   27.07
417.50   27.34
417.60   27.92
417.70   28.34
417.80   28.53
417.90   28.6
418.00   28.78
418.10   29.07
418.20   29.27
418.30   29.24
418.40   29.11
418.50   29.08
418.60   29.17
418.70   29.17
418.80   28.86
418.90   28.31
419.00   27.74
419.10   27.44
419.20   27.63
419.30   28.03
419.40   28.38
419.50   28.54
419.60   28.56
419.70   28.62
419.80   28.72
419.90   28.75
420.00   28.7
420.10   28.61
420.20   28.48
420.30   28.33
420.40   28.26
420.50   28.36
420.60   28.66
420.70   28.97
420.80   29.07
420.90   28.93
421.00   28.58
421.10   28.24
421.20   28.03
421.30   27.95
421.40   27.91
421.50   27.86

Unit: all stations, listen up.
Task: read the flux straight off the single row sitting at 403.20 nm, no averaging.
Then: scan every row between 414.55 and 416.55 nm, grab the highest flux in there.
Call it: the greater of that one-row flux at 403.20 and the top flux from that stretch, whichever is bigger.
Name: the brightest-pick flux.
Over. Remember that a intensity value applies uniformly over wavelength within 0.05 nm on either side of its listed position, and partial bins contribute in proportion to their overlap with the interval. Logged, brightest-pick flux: 30.8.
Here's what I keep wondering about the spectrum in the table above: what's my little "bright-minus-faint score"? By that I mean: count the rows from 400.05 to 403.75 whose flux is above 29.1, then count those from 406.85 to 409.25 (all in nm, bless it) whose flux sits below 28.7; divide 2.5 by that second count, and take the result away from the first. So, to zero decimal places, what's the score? 32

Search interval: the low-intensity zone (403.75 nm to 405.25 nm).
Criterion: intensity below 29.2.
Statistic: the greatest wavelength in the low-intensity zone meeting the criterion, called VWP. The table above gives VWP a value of 404.60 nm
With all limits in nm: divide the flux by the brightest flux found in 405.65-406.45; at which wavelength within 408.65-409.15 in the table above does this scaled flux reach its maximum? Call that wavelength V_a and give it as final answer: 408.70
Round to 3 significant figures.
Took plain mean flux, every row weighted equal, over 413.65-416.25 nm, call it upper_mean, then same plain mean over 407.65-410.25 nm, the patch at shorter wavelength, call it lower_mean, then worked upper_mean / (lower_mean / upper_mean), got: 33.8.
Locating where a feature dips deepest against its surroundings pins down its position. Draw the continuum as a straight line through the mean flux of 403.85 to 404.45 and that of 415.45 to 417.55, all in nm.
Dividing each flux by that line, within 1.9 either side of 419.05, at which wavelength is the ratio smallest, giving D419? 417.40 nm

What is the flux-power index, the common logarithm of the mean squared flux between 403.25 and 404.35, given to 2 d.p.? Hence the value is 2.97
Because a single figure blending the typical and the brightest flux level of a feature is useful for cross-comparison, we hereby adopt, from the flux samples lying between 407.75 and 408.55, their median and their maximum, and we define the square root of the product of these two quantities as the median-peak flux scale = 31.7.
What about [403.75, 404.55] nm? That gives 31.7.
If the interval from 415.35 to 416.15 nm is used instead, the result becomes 29.3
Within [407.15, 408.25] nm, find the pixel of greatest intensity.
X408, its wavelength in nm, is 408.20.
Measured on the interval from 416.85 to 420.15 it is 416.90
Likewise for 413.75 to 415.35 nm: 415.00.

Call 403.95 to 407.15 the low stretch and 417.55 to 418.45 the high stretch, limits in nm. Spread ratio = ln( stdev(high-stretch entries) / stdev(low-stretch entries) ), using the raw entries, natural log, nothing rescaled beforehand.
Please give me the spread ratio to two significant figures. -1.2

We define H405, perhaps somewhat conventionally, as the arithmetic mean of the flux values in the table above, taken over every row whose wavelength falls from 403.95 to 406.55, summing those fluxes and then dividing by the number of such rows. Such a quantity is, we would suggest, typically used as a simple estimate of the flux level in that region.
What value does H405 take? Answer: 30.7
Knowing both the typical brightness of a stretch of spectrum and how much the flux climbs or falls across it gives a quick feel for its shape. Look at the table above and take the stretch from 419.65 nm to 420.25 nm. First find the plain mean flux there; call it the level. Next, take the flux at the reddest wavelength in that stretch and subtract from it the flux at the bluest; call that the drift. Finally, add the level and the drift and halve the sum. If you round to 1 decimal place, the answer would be 14.3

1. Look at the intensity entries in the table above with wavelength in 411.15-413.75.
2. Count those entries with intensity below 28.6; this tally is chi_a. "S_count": 21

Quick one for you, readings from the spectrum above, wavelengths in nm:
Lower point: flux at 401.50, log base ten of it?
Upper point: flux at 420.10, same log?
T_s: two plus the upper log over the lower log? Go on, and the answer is 2.990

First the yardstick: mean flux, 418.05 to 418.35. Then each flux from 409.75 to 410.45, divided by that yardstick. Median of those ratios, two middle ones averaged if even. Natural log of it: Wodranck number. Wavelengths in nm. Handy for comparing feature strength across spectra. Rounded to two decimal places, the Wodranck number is -0.51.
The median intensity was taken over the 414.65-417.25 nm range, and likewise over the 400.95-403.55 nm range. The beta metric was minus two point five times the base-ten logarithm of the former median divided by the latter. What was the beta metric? 0.04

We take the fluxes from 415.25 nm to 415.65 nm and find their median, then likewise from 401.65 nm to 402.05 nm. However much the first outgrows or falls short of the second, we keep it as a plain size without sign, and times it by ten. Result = 23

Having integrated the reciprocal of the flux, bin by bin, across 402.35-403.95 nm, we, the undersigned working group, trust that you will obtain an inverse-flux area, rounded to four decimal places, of 0.0529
